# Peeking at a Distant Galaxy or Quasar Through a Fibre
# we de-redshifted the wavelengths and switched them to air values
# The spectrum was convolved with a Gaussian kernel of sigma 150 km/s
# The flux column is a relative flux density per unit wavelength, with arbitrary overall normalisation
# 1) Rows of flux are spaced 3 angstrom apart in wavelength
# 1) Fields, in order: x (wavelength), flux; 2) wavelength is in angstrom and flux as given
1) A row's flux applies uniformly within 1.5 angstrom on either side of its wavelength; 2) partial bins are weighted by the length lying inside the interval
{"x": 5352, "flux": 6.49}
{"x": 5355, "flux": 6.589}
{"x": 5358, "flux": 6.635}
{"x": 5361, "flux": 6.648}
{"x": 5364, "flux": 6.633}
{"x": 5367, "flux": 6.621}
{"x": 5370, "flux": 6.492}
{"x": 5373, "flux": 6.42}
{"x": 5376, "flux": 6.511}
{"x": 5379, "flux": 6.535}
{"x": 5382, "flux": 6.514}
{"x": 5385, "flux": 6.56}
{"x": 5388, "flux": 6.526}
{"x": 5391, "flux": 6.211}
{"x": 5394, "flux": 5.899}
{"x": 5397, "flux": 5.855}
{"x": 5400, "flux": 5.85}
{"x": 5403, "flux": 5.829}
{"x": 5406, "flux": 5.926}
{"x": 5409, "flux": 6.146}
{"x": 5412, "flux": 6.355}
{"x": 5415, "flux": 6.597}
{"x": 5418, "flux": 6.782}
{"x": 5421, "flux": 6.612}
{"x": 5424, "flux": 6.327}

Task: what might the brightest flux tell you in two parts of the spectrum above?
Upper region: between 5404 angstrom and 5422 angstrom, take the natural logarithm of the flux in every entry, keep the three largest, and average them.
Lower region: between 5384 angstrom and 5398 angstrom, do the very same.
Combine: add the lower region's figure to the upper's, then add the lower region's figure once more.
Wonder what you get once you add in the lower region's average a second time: 5.619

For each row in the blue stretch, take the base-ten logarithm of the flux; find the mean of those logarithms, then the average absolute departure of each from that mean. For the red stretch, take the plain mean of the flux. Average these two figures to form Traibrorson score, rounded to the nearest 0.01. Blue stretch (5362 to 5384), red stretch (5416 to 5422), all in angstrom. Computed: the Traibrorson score 3.35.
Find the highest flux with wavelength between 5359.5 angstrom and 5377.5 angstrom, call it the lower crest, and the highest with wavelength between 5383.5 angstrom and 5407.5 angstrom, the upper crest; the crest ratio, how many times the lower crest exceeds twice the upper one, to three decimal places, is 0.507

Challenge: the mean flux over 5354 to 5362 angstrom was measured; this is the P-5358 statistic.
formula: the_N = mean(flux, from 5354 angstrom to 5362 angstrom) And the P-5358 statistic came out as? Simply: 6.62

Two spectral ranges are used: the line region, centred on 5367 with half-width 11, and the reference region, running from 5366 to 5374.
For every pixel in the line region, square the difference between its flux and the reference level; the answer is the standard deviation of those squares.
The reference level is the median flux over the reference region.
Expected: 0.01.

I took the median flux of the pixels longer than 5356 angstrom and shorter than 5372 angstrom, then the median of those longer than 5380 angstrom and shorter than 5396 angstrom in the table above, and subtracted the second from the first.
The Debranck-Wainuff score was 0.12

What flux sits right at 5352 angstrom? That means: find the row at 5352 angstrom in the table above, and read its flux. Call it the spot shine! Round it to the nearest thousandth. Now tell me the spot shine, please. 6.490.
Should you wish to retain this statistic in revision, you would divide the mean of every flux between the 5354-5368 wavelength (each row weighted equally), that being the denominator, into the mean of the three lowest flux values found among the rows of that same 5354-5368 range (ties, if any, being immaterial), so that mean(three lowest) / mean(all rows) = 0.998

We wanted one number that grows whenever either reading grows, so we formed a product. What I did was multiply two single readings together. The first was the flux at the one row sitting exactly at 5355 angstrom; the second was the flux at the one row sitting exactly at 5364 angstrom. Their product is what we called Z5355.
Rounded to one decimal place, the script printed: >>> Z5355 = 43.7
